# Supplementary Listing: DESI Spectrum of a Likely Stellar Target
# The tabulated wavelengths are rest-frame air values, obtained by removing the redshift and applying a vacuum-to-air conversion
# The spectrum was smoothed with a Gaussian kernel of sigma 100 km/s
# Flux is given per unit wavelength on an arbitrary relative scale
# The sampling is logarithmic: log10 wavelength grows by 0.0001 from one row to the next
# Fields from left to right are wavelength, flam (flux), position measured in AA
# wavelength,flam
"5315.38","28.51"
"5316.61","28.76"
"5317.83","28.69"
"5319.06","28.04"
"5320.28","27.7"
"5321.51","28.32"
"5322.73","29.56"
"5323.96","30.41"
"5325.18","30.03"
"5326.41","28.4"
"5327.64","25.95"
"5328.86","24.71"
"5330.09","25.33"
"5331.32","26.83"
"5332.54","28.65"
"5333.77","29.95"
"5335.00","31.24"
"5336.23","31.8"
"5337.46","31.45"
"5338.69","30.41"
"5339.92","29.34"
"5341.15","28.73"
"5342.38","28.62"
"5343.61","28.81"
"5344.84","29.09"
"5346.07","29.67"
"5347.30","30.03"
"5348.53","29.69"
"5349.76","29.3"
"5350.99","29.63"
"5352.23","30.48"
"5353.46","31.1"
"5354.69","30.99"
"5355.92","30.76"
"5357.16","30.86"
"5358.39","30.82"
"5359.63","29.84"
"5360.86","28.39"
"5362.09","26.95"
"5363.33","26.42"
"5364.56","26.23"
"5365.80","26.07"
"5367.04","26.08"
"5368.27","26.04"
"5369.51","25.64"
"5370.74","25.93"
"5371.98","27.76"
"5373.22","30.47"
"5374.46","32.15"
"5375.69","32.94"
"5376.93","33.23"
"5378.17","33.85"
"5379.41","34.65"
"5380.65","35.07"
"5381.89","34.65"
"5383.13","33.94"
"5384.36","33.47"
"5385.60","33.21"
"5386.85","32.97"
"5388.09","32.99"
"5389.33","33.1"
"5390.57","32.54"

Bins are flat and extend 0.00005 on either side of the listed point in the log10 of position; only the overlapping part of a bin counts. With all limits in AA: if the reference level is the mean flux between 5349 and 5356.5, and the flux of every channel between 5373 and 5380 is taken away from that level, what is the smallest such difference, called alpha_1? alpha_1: -4.3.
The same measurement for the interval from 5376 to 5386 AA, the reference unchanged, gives -4.7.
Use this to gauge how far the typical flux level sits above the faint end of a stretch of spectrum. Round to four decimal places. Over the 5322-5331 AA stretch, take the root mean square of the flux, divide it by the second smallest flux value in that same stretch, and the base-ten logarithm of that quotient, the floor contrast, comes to 0.0413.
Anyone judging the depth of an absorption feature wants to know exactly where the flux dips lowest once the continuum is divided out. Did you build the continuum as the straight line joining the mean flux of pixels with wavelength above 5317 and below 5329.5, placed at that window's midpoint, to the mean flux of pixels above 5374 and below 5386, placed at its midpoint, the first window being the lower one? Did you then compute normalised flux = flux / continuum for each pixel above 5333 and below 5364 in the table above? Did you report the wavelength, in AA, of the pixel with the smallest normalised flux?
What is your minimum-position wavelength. 5363.33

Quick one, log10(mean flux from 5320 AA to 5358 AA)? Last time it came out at 1.467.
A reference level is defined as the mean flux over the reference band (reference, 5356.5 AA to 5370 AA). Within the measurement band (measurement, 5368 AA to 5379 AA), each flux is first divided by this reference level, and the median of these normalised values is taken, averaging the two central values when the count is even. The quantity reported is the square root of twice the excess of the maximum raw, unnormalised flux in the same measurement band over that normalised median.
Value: 8.09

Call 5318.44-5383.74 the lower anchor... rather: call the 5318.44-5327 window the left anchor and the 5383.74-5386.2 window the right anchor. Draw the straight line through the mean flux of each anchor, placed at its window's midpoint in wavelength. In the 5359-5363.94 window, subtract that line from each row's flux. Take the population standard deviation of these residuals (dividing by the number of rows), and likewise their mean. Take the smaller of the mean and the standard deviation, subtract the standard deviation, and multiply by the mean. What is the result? 20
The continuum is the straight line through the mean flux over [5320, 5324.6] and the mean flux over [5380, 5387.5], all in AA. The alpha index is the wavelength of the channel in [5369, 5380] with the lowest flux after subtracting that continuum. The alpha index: 5369.51 AA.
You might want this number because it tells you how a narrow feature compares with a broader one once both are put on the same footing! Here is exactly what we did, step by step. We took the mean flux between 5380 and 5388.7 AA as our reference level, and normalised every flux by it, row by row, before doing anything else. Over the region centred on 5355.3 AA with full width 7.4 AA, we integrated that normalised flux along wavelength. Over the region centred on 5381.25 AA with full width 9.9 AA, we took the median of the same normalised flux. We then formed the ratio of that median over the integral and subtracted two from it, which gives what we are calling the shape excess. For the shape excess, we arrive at -1.85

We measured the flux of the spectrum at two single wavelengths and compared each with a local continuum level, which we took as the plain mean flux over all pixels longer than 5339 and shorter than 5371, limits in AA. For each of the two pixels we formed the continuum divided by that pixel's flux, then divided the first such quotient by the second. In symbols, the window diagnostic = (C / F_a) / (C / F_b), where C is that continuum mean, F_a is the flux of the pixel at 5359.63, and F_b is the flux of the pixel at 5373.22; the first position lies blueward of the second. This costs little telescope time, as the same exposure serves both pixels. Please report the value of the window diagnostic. 1.02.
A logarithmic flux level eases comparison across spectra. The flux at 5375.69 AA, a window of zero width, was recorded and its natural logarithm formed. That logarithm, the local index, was 3.49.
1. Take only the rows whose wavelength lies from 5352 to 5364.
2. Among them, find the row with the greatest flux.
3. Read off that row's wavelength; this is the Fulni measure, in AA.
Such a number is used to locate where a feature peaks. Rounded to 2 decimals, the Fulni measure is 5353.46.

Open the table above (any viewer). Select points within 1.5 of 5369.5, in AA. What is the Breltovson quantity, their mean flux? 25.9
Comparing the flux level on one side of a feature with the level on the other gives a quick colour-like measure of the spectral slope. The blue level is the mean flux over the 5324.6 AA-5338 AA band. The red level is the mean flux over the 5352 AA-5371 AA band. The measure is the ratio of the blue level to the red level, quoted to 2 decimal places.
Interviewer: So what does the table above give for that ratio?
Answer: 1.01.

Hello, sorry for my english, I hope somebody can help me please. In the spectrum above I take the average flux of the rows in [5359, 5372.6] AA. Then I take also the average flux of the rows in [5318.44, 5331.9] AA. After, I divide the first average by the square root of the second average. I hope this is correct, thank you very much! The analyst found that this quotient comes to 5.10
